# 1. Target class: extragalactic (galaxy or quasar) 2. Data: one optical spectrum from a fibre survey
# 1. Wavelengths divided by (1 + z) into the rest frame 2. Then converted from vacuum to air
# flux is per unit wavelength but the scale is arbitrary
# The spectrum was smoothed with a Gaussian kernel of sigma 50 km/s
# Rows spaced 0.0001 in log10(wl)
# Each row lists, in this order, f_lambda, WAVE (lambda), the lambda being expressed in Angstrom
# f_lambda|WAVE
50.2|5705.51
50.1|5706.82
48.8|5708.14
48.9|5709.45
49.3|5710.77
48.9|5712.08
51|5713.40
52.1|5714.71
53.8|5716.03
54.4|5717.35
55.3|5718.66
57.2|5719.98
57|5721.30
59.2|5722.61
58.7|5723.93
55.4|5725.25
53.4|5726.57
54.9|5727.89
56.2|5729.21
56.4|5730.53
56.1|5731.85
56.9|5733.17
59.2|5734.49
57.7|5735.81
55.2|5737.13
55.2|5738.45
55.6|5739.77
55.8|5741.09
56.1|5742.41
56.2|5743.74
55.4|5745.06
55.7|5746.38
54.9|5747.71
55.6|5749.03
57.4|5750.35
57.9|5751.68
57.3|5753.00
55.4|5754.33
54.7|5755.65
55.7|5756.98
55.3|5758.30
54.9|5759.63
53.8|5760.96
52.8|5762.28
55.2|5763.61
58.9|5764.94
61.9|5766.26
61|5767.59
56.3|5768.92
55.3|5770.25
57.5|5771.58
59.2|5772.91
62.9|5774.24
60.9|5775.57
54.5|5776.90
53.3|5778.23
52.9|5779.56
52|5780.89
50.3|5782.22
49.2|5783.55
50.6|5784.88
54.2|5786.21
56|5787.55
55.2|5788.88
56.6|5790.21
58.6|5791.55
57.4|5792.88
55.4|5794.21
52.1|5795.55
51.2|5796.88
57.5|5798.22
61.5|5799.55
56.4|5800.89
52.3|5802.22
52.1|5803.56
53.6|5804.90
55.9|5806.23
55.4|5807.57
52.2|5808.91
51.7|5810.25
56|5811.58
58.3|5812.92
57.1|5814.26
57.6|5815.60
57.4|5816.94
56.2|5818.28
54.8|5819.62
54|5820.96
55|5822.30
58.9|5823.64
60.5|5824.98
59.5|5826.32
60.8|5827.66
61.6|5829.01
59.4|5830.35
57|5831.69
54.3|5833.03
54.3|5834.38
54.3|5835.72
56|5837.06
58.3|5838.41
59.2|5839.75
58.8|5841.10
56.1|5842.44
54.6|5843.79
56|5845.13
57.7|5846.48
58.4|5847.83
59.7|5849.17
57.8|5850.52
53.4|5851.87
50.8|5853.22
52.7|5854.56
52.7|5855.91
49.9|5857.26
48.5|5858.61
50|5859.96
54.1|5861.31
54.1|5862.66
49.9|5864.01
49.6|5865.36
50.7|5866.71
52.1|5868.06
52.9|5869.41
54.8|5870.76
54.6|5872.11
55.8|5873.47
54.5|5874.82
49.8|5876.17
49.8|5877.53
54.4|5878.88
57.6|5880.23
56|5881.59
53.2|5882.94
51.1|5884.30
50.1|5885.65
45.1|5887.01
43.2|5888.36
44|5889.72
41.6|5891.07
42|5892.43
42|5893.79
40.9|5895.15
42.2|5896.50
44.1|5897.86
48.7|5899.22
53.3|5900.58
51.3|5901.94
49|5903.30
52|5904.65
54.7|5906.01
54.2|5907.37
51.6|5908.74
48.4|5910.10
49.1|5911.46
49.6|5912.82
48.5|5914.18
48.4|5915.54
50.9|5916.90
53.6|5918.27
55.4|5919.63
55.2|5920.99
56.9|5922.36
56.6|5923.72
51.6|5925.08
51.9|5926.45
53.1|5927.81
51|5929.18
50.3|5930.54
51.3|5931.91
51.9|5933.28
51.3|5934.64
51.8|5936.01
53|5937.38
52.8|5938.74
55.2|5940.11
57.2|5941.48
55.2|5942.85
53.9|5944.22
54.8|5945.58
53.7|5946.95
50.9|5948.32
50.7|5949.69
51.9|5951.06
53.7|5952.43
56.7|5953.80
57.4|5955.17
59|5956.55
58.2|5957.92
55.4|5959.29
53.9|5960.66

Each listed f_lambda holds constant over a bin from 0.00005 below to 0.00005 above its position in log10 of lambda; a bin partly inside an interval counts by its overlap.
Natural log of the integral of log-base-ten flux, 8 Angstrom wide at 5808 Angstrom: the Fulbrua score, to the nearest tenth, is 2.6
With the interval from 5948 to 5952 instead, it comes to 1.9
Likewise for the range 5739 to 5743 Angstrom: 1.9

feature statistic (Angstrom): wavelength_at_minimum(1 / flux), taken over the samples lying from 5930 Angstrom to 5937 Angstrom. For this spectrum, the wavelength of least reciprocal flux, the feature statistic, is 5933.28 Angstrom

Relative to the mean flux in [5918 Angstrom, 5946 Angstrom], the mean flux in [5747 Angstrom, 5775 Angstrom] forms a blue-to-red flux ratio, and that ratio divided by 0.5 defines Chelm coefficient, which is 2.12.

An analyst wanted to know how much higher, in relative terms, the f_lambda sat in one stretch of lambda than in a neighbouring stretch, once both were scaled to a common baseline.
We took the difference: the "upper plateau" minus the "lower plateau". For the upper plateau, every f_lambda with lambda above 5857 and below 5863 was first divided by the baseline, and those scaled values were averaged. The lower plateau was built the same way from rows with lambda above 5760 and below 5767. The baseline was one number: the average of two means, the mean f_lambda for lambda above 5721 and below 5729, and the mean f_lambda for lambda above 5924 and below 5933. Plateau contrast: -0.10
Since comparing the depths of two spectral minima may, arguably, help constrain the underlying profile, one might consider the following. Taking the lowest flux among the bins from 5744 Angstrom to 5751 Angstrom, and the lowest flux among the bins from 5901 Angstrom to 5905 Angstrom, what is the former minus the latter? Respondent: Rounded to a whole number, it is 6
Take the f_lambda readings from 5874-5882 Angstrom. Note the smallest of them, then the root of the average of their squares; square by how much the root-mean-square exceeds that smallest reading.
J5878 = 16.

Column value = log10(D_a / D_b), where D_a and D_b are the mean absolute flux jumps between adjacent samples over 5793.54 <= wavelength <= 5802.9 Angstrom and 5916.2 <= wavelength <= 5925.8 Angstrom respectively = 0.31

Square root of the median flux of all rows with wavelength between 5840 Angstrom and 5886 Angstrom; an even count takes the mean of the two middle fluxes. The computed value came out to 7.3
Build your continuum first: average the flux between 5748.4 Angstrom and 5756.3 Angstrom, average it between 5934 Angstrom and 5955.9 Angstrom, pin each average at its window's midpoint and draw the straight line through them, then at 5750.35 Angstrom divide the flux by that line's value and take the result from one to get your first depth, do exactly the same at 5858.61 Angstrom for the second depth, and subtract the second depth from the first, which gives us -0.13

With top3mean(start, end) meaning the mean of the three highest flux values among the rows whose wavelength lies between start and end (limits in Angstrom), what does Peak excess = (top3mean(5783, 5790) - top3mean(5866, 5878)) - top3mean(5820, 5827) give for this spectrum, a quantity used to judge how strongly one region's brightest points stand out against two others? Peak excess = -60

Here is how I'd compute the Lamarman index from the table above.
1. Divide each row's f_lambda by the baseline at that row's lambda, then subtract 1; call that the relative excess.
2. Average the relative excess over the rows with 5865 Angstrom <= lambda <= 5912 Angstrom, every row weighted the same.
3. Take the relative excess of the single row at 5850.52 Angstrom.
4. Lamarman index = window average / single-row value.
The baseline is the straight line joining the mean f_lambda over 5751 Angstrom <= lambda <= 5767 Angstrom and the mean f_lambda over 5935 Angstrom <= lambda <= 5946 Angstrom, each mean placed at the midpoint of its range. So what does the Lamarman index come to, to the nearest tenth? -1.9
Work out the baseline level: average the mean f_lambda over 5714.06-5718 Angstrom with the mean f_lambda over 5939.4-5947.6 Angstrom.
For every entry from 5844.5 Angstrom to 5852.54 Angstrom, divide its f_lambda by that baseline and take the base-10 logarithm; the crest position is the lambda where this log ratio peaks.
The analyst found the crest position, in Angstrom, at 5849.17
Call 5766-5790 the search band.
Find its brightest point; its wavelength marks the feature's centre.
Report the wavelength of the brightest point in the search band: 5774.24 Angstrom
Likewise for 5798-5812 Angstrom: 5799.55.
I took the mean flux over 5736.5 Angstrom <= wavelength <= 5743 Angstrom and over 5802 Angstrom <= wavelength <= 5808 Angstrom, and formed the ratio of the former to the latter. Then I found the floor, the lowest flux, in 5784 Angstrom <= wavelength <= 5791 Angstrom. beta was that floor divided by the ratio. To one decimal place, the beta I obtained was 49.0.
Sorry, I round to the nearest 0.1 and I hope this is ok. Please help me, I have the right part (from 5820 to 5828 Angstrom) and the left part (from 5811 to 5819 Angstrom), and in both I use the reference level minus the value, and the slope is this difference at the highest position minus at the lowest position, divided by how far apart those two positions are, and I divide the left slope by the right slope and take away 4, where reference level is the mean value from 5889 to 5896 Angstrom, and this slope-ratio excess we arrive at -4.0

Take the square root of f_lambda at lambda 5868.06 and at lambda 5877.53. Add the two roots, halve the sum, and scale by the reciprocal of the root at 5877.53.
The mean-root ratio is 1.01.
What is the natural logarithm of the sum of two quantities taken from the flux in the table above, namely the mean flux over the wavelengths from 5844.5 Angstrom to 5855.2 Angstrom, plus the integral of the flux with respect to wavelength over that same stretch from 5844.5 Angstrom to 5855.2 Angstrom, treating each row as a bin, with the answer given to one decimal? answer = 6.5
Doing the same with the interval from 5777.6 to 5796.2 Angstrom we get 7.0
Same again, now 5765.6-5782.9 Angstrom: 6.9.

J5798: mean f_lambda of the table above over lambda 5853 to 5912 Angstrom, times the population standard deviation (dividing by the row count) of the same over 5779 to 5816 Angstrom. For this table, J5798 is 147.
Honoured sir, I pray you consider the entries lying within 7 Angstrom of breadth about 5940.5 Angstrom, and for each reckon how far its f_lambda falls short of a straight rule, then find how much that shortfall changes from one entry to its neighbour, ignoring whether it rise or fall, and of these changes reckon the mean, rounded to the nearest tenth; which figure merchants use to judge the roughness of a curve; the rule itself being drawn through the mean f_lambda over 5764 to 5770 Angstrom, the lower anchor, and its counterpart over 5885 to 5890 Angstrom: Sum 1.7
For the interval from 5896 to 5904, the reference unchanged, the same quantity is 3.1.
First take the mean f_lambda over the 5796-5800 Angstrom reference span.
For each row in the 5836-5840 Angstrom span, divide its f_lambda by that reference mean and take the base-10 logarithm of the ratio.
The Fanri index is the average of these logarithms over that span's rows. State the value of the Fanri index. 0.008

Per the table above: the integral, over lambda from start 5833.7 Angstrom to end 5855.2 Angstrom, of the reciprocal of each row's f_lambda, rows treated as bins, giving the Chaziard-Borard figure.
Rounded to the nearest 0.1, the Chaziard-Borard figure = 0.4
